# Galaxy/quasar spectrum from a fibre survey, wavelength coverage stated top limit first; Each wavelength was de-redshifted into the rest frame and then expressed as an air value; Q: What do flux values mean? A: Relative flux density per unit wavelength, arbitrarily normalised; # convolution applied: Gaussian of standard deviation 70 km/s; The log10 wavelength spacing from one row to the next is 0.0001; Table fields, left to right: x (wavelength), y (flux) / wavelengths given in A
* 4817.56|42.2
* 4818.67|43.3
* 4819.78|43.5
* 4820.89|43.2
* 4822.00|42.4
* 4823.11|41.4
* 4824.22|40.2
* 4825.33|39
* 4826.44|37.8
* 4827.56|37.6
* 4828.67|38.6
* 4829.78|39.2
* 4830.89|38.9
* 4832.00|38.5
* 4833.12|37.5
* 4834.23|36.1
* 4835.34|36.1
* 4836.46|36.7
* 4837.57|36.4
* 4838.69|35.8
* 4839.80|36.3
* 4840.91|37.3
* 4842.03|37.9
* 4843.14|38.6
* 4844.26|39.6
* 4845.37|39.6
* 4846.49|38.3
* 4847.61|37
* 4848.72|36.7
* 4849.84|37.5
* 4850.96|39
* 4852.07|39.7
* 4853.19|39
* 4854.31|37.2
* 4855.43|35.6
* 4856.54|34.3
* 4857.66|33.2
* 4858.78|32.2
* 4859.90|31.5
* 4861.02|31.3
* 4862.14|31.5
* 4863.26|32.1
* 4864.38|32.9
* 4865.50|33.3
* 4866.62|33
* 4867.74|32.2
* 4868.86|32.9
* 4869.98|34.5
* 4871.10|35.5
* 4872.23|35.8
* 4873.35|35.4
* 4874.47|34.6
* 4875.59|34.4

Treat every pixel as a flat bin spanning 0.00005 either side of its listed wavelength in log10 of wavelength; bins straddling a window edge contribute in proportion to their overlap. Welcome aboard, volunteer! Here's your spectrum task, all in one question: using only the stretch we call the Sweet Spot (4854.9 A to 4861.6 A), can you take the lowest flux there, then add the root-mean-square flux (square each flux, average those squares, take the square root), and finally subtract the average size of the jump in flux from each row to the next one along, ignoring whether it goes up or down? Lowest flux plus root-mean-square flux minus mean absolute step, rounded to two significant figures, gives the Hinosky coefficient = 63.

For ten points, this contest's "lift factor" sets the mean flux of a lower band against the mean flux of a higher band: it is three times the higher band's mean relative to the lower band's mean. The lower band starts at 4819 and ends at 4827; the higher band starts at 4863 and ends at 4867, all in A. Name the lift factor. 2.40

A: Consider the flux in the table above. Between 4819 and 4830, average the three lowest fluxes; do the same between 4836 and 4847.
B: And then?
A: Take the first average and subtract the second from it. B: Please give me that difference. 1.8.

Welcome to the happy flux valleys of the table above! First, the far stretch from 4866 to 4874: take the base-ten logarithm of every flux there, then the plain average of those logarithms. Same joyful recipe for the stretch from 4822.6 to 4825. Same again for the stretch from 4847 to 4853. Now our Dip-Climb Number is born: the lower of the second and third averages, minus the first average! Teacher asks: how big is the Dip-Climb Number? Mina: 0.05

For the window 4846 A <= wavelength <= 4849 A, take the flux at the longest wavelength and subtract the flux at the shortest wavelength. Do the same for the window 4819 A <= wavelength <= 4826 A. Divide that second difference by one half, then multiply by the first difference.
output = 14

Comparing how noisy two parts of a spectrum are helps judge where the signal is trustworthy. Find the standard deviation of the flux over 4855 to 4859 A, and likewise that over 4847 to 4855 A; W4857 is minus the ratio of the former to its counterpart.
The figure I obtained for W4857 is -1.2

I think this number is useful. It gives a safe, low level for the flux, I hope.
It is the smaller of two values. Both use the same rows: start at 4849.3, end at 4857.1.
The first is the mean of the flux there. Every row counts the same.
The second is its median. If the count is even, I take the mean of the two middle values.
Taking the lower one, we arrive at 37.5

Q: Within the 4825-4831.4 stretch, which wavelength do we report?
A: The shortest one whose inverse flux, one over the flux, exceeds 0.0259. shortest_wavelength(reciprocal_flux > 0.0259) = 4826.44 A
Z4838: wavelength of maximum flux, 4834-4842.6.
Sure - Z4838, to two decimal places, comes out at 4842.03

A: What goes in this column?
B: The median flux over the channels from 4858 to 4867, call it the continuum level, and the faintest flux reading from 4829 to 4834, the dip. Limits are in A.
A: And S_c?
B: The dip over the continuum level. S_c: 1.17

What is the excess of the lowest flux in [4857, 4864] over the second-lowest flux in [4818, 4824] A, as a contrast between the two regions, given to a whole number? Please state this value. -11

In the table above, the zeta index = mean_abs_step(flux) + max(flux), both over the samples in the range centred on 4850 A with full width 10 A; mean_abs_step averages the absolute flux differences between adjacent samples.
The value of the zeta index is 41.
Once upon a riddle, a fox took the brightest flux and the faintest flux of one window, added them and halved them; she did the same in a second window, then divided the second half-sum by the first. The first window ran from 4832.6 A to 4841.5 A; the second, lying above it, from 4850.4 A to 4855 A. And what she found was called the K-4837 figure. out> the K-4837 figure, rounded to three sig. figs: 1.05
